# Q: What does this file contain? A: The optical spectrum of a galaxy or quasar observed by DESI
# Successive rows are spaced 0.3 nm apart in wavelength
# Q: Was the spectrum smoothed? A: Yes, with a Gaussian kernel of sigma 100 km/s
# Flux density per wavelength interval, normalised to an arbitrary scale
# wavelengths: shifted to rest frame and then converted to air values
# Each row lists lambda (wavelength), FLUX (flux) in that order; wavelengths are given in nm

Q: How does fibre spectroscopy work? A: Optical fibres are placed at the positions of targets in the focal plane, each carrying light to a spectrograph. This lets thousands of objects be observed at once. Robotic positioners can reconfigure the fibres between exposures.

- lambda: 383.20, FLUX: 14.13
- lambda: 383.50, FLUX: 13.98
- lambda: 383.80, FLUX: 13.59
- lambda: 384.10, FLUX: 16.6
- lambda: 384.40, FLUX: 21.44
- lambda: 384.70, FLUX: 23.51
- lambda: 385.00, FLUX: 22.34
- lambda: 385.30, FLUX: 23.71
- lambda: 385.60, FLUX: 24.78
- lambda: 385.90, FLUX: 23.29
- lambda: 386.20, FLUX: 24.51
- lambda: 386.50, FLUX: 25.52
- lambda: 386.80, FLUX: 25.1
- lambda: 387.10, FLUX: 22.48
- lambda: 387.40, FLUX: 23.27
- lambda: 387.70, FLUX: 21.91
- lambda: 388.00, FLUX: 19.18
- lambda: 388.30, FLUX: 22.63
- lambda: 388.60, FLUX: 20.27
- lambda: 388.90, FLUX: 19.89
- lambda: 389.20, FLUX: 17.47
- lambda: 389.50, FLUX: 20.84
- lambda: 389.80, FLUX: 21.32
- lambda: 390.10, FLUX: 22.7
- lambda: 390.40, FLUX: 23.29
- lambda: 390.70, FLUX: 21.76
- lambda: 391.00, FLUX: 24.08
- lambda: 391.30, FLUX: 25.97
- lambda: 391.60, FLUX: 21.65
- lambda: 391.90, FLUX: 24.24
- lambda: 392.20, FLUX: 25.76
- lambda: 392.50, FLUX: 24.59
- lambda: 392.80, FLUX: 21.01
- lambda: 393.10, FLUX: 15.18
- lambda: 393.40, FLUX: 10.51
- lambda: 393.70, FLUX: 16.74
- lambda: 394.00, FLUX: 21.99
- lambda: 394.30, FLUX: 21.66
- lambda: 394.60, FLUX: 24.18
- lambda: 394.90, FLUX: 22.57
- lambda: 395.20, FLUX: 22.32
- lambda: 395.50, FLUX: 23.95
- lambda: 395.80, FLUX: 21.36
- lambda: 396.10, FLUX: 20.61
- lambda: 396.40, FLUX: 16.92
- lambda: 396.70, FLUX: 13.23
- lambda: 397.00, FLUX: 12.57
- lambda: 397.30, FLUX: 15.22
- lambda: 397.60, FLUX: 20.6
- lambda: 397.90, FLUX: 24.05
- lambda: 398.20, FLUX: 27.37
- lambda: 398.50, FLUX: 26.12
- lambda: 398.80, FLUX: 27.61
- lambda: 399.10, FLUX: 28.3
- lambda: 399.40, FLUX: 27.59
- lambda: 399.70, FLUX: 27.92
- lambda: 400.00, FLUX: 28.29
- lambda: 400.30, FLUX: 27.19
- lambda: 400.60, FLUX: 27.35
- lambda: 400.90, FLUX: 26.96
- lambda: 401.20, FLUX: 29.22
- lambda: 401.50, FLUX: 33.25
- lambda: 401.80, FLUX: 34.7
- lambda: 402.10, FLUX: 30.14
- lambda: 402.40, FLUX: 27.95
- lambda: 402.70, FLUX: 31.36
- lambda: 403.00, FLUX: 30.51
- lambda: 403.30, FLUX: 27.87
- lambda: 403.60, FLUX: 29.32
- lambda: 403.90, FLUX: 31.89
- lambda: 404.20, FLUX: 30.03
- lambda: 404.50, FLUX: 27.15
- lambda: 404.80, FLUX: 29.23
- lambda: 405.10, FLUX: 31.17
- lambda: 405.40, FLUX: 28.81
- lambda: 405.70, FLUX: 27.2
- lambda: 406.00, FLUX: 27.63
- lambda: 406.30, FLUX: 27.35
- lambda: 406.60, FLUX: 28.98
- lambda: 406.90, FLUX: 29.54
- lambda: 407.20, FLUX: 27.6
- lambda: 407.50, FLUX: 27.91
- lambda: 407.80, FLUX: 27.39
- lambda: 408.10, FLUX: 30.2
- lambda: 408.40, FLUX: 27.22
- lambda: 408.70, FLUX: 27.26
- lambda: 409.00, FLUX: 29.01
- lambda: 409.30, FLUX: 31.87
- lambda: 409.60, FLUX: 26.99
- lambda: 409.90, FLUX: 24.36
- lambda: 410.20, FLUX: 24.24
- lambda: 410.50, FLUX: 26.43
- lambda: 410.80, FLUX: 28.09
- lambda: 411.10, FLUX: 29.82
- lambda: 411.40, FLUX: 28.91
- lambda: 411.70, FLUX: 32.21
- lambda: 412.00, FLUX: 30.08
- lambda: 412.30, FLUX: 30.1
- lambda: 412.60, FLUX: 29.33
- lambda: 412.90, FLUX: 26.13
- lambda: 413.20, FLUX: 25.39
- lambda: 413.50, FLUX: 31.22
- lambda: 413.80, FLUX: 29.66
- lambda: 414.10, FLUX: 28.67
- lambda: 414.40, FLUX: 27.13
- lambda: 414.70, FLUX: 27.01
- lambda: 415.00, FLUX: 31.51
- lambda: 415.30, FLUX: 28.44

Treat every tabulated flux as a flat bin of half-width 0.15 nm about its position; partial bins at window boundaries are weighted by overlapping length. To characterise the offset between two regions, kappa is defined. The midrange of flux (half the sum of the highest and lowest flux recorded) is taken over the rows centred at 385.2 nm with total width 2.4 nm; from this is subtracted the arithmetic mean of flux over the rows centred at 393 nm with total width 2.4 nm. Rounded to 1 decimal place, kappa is 0.7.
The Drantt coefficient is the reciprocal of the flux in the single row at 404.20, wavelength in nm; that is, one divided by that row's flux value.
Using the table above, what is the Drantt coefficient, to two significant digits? 0.033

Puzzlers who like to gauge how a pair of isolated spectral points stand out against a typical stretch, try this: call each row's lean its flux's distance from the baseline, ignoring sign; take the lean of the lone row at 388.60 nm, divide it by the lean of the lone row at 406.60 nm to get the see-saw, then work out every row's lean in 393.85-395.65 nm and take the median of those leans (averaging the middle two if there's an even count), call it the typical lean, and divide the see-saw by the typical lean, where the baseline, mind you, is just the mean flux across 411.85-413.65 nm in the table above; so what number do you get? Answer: 5.0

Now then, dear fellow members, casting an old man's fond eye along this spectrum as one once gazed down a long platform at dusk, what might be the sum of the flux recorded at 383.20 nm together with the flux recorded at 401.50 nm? 47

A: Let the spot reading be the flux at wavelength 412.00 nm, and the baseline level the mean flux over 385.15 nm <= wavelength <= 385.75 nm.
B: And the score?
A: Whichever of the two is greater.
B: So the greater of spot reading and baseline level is 30.1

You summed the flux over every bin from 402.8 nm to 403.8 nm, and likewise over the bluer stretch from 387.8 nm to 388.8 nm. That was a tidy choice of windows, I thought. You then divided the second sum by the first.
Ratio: 0.71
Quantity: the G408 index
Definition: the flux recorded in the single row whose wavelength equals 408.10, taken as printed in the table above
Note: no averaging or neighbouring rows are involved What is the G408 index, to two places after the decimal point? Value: 30.20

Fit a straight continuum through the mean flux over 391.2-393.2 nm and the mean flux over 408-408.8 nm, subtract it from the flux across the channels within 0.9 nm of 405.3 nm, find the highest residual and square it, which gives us 17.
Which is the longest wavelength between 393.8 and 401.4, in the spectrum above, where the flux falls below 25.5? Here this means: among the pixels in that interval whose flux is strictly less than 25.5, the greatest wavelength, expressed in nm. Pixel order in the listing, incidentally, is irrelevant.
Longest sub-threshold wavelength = 397.90 nm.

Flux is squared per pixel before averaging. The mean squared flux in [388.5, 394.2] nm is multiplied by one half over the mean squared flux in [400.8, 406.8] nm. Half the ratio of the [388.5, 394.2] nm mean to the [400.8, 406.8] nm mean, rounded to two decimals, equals 0.26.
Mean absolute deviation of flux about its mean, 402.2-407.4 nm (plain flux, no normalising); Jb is 1.27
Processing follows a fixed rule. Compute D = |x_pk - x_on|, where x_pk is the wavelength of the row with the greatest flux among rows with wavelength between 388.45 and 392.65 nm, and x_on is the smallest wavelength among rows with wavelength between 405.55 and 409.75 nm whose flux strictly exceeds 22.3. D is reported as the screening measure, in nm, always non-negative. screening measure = 14.40 nm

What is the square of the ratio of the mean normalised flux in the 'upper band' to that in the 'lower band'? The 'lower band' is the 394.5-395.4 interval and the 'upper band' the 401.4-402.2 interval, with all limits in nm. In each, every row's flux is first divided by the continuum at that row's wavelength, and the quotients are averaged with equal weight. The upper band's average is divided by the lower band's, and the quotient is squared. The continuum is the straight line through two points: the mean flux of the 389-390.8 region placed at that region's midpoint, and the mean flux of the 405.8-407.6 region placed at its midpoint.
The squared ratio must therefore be 1.6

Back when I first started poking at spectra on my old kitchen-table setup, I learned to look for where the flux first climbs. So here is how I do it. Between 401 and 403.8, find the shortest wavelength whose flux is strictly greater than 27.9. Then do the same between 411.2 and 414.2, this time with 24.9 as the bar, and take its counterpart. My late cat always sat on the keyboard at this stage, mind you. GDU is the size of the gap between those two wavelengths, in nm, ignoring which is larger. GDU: 10.20 nm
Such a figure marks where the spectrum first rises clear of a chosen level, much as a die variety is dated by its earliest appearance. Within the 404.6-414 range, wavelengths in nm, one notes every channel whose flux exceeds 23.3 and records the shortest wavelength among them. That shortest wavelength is 404.80 nm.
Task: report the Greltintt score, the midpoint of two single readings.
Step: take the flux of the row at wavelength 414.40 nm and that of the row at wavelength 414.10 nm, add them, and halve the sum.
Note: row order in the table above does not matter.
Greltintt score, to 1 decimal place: 27.9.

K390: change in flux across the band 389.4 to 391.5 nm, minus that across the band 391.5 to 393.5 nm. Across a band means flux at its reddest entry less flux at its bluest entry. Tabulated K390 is 16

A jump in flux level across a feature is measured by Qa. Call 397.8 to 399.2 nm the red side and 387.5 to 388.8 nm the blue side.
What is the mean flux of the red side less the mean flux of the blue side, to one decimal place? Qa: 5.7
